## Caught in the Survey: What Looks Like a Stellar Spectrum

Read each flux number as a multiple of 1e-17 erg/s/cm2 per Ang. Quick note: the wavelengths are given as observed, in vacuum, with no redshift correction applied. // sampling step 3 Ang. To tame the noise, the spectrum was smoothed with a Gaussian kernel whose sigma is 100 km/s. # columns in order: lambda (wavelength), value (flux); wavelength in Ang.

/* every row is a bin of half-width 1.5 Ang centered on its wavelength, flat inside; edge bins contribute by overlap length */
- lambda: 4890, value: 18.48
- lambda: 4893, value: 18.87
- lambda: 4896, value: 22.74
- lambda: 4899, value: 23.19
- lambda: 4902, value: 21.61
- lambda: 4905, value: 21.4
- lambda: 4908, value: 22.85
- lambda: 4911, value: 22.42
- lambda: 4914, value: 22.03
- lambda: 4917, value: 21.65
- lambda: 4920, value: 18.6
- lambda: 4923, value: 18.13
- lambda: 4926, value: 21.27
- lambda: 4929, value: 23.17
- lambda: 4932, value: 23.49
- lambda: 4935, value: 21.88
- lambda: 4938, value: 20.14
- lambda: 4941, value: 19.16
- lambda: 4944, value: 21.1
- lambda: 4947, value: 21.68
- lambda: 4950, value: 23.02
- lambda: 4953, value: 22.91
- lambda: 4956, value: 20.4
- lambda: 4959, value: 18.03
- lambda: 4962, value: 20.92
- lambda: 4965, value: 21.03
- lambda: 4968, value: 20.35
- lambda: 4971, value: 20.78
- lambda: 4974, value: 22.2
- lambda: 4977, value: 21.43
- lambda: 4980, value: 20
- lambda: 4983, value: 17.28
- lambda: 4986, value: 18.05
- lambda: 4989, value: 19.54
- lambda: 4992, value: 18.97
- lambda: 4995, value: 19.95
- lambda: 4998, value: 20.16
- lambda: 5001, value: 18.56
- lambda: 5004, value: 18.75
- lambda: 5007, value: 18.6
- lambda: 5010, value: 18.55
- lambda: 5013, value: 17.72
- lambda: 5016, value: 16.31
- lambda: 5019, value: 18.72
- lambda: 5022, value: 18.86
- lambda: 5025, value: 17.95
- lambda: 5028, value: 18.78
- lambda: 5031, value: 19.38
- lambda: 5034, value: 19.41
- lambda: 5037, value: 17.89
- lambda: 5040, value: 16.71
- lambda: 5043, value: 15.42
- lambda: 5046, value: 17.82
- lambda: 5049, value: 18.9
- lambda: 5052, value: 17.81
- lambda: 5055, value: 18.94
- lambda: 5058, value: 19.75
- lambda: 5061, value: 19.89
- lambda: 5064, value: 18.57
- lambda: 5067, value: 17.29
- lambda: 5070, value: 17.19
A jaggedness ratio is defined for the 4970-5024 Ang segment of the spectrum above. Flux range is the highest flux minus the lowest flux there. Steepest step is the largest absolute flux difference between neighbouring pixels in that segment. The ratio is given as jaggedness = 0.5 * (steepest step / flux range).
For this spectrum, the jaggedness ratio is 0.23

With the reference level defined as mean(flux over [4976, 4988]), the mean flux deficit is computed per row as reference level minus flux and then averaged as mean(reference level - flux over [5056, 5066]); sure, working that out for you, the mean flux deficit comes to -0.2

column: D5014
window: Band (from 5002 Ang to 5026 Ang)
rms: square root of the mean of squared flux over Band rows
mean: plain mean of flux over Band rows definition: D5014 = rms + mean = 36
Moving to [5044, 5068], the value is 37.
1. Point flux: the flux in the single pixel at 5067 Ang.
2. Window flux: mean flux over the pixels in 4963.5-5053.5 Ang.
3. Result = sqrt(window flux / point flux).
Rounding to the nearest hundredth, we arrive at 1.04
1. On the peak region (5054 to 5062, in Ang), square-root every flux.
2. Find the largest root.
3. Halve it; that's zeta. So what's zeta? 2.23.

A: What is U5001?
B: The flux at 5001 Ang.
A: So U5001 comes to 18.56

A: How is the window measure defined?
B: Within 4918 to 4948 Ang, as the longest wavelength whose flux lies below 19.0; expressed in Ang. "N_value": 4923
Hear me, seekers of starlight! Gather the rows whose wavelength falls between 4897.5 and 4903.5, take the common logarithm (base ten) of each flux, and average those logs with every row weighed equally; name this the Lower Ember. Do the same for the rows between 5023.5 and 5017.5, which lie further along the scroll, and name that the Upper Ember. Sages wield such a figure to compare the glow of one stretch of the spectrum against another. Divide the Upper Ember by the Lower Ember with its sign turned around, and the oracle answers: -0.944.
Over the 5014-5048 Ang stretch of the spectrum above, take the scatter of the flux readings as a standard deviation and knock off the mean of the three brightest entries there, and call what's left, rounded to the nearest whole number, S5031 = -18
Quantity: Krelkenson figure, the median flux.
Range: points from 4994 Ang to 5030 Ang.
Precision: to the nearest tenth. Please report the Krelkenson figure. 18.7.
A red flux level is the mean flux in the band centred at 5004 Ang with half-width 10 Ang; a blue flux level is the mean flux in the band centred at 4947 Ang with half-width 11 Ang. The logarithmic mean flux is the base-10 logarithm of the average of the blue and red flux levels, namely 1.30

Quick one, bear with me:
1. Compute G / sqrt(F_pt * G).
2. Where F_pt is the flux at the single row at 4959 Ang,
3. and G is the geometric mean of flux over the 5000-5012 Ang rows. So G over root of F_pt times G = 1.02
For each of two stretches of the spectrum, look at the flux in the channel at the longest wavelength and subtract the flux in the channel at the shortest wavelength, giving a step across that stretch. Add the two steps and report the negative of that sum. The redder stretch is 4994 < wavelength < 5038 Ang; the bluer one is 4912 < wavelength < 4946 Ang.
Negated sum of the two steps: 3.0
